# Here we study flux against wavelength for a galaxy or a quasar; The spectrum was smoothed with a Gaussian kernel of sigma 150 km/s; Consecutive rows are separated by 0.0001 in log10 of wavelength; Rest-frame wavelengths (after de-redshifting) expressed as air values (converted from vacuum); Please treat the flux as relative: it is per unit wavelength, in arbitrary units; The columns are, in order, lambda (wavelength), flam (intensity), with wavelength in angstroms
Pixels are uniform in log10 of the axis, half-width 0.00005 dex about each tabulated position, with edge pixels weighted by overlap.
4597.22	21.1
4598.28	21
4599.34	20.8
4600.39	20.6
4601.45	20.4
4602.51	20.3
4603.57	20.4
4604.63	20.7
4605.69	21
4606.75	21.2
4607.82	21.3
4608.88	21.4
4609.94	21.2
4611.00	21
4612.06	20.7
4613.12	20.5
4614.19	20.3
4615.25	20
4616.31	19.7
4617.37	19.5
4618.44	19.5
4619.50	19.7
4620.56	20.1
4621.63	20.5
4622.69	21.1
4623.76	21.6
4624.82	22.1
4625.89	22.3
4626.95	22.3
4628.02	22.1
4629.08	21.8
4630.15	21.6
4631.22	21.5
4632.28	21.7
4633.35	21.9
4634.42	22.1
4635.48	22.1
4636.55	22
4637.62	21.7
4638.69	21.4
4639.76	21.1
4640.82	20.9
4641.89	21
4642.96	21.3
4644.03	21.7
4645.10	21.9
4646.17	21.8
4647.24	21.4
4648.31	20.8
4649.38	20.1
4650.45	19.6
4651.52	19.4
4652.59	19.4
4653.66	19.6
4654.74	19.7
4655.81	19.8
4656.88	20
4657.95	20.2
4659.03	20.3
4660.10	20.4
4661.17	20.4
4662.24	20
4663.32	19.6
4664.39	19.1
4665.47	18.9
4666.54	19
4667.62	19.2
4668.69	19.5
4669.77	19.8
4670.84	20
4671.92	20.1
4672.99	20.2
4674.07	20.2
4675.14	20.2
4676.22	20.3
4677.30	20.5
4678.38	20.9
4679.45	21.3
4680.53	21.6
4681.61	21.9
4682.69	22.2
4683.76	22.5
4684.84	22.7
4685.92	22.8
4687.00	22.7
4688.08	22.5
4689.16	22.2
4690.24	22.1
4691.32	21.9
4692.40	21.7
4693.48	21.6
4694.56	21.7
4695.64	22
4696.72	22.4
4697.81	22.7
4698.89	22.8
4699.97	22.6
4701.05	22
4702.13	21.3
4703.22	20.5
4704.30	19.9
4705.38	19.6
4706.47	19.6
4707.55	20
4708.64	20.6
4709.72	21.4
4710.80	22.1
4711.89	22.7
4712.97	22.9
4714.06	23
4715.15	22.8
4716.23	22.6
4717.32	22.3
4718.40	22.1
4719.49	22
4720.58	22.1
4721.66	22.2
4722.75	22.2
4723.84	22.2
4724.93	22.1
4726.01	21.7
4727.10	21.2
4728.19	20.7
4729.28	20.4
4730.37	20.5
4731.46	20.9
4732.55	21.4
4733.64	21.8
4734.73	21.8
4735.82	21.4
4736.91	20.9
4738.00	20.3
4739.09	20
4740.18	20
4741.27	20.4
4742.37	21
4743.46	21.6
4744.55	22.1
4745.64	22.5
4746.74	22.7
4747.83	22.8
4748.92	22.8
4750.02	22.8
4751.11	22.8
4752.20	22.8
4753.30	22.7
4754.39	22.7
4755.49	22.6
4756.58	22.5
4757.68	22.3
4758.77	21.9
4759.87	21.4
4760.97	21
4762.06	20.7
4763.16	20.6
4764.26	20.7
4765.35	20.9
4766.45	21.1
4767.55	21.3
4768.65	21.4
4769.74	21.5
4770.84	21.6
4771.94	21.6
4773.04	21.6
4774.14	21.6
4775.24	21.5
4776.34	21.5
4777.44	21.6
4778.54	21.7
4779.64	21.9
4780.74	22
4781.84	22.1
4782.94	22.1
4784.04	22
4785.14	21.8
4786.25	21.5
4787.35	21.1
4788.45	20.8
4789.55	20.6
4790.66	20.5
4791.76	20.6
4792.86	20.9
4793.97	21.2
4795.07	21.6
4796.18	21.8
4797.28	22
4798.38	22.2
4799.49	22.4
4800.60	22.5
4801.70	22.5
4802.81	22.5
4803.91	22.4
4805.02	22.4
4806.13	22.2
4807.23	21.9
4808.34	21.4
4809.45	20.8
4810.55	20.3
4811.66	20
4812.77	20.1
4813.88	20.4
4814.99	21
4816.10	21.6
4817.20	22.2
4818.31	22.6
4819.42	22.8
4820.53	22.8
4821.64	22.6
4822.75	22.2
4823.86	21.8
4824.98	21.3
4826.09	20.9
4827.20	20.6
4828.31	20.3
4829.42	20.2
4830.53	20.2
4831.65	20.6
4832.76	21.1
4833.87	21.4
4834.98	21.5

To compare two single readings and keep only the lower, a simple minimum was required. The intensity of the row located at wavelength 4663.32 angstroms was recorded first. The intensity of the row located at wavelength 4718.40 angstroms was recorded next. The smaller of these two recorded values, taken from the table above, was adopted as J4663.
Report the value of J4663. 19.6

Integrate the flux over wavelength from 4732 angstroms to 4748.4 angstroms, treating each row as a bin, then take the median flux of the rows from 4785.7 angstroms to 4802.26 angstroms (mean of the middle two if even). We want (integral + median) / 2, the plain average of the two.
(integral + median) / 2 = 186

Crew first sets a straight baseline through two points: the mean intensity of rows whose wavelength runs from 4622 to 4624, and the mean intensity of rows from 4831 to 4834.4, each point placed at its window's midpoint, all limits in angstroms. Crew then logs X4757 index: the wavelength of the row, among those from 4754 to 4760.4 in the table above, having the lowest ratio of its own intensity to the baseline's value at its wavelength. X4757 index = 4759.87 angstroms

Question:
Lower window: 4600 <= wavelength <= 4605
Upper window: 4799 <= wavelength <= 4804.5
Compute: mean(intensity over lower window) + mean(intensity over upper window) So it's 42.9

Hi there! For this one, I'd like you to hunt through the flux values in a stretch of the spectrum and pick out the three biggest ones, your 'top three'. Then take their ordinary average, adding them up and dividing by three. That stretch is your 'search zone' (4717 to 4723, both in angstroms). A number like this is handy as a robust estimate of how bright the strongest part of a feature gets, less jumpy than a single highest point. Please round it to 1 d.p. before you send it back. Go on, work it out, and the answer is 22.2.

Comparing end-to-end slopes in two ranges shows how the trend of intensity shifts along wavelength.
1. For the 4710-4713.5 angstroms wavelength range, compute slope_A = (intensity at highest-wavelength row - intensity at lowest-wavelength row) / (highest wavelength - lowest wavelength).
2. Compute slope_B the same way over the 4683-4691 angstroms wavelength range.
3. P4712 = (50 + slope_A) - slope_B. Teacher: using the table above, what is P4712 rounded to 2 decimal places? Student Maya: 50.43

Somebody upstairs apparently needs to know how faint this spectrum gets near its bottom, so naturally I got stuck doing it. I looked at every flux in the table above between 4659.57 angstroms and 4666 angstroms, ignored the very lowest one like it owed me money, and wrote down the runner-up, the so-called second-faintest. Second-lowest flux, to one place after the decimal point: 19.1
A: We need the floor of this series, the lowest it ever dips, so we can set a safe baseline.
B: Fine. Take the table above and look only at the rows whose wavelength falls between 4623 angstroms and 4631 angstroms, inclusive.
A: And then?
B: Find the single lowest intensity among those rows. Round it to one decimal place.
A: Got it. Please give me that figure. 21.6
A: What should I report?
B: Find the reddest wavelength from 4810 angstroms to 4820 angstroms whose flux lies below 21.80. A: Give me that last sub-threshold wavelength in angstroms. 4816.10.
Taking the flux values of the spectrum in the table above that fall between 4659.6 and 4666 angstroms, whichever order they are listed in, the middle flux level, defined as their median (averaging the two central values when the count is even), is 19.8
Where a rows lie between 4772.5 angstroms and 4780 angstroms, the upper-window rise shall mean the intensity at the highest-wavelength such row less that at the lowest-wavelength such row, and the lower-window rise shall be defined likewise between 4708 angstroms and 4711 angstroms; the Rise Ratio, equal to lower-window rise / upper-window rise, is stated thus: 5.0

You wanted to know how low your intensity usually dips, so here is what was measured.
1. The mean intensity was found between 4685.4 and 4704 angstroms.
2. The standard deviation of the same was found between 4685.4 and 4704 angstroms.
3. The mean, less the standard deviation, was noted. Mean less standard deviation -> 21.5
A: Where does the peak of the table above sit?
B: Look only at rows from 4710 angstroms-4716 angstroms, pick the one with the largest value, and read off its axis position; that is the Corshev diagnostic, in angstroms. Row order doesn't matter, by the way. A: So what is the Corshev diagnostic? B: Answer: 4714.06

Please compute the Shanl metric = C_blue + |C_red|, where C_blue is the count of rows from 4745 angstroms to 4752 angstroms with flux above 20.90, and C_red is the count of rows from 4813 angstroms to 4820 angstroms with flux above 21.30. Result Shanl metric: 10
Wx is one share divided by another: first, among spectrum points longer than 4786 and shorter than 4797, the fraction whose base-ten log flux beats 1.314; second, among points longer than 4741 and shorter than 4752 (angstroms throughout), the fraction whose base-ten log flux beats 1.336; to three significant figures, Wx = 1.00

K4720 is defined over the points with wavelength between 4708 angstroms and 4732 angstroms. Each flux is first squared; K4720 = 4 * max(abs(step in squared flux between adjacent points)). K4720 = 134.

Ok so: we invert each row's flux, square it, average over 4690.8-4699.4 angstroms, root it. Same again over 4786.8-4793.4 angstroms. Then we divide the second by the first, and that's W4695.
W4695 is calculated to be 1.06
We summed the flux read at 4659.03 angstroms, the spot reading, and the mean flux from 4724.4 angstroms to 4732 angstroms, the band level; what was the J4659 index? 41.4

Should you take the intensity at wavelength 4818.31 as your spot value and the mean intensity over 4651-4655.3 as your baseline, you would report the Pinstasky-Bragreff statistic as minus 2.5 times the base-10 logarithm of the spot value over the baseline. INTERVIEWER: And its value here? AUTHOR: -0.16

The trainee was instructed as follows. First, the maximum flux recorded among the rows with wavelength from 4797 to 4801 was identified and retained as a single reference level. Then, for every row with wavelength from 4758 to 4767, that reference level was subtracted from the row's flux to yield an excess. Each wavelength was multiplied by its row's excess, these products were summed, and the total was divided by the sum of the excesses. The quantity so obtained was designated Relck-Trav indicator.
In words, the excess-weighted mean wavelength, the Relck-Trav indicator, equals 4763.0 angstroms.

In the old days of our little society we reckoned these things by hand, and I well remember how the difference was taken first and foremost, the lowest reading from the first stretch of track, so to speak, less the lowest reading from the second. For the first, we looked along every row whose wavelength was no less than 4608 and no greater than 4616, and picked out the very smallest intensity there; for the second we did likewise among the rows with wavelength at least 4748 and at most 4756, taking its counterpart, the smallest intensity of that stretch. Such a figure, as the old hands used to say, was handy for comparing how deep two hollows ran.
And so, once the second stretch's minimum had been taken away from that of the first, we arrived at -2.6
